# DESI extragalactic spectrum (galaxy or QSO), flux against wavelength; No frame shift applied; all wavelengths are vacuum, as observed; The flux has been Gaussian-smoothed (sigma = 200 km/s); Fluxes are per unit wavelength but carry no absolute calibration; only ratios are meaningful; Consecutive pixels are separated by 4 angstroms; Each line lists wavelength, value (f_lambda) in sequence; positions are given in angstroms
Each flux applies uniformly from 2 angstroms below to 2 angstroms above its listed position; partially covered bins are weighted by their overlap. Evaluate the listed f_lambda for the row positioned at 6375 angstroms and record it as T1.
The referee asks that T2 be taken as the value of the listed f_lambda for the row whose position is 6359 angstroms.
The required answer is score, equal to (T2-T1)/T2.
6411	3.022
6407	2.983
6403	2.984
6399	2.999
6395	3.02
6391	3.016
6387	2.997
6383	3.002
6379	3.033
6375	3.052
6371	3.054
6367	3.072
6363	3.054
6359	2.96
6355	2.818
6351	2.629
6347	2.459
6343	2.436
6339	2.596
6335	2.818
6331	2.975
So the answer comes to -0.031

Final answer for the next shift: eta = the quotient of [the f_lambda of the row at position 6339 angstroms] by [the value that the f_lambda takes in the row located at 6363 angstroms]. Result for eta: 0.85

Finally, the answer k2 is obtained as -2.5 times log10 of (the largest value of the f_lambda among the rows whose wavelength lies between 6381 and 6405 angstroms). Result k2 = -1.20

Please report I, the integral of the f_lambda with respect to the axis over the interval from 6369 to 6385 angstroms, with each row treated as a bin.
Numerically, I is 48.6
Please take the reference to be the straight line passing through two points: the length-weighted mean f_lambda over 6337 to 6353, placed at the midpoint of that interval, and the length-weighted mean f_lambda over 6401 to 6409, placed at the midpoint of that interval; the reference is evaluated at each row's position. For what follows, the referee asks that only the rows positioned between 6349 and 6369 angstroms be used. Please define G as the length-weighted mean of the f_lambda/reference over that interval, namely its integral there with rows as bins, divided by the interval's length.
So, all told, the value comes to 1.10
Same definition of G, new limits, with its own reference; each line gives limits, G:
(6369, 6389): 1.09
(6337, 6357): 1.02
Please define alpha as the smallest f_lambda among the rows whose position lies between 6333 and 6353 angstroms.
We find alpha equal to 2.436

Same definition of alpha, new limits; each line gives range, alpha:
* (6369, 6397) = 2.997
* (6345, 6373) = 2.459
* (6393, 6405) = 2.984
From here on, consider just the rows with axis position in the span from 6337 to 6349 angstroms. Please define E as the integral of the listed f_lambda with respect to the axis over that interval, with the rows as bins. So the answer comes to 30.0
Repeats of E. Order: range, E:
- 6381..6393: 36.1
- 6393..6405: 36.0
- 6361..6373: 36.7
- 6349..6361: 33.6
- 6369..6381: 36.6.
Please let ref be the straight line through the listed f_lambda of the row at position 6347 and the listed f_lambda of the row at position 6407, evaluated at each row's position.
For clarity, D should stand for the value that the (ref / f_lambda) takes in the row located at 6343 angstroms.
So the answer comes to 1.00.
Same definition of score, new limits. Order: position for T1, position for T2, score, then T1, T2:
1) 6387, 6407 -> -0.005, 2.997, 2.983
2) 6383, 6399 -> -0.001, 3.002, 2.999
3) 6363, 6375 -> -0.001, 3.054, 3.052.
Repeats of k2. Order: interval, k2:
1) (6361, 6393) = -1.22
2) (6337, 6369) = -1.22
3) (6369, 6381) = -1.21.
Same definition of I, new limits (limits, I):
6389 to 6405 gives 48.1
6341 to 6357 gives 41.4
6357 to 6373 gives 48.6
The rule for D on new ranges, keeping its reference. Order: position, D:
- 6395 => 0.95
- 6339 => 0.92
